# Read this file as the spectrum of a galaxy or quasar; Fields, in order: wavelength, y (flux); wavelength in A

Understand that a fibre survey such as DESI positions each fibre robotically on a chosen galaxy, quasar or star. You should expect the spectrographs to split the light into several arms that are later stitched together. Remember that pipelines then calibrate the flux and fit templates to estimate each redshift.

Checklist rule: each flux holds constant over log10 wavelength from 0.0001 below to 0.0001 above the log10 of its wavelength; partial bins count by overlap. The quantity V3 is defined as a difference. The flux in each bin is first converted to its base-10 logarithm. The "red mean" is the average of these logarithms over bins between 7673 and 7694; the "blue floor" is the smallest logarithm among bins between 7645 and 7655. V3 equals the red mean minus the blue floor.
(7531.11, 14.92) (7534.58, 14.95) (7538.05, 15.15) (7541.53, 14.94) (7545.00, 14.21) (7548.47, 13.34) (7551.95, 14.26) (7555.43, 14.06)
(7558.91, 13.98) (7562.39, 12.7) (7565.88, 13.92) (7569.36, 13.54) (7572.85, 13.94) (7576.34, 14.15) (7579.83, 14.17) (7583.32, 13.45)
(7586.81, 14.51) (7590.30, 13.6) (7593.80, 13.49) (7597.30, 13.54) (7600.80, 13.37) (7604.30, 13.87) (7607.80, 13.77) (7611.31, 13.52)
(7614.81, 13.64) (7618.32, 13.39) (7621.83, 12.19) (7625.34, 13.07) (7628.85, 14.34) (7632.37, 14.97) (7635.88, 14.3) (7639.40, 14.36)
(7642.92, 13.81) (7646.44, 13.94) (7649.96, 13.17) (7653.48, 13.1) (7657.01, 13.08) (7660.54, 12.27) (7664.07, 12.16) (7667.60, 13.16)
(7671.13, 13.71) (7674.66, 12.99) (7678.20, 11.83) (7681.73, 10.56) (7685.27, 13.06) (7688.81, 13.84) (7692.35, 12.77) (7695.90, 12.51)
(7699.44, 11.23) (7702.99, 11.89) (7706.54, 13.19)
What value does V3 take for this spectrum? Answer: -0.022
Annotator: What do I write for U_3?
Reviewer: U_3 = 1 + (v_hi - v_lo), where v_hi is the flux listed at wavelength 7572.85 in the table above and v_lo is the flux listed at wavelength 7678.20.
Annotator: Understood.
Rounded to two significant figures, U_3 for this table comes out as 3.1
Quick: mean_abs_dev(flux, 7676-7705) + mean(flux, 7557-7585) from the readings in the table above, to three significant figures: 14.6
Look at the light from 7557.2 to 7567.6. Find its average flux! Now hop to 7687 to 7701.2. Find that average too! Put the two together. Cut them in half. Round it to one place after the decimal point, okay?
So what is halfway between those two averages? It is 13.1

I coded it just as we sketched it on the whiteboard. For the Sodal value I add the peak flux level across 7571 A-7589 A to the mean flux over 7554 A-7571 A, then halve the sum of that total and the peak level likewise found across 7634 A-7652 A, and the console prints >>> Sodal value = 21.3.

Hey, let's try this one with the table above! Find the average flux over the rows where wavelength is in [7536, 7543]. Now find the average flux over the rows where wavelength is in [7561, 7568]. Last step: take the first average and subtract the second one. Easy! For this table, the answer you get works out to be 1.7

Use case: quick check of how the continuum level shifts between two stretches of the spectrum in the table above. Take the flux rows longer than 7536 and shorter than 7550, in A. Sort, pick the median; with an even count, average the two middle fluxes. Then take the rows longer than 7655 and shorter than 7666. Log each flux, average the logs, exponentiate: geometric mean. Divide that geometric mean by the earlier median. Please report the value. 0.86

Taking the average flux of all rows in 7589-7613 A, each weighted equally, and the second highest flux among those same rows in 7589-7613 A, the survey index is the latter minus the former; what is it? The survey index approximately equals 0.2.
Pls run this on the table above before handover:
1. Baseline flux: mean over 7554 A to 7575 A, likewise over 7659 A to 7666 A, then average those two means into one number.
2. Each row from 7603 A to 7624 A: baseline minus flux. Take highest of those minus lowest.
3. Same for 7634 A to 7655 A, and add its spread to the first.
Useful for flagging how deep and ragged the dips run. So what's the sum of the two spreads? 2.9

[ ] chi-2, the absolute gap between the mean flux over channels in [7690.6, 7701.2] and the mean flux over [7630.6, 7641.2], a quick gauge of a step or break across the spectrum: 2.4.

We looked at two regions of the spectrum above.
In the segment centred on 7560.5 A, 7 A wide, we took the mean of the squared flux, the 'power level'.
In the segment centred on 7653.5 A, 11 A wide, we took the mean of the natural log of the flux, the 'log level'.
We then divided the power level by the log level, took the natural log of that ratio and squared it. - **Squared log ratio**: 18.0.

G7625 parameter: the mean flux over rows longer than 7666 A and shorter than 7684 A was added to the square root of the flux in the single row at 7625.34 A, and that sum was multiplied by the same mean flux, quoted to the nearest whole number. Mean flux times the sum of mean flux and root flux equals 200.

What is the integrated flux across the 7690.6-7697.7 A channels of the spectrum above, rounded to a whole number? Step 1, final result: 90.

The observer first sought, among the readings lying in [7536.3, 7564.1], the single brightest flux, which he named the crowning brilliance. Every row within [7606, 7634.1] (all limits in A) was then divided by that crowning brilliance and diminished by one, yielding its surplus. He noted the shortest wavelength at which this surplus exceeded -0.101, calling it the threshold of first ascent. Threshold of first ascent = 7607.80 A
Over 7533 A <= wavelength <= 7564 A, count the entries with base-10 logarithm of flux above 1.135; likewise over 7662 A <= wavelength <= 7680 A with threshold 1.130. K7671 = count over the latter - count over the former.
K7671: -6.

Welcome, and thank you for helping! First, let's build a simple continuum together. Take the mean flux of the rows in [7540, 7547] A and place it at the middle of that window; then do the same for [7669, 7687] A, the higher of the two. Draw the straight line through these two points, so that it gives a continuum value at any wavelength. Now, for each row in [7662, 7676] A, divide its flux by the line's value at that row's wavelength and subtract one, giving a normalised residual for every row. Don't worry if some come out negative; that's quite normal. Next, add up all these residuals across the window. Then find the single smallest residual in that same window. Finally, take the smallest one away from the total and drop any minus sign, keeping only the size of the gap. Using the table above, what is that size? 0.18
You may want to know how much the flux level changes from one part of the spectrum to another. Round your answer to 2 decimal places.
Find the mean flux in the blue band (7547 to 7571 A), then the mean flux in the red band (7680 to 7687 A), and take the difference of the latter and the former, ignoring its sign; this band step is 1.88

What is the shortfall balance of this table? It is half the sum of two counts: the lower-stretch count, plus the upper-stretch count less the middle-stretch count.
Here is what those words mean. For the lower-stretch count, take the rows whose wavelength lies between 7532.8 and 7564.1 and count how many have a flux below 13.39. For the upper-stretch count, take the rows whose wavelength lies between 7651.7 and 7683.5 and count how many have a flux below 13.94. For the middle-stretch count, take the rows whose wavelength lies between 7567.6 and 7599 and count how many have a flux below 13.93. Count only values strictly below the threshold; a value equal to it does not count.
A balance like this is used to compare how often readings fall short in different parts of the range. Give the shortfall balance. 3.0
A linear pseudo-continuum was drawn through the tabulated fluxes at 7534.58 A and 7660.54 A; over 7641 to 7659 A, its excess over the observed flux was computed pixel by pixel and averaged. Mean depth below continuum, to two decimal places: -0.92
